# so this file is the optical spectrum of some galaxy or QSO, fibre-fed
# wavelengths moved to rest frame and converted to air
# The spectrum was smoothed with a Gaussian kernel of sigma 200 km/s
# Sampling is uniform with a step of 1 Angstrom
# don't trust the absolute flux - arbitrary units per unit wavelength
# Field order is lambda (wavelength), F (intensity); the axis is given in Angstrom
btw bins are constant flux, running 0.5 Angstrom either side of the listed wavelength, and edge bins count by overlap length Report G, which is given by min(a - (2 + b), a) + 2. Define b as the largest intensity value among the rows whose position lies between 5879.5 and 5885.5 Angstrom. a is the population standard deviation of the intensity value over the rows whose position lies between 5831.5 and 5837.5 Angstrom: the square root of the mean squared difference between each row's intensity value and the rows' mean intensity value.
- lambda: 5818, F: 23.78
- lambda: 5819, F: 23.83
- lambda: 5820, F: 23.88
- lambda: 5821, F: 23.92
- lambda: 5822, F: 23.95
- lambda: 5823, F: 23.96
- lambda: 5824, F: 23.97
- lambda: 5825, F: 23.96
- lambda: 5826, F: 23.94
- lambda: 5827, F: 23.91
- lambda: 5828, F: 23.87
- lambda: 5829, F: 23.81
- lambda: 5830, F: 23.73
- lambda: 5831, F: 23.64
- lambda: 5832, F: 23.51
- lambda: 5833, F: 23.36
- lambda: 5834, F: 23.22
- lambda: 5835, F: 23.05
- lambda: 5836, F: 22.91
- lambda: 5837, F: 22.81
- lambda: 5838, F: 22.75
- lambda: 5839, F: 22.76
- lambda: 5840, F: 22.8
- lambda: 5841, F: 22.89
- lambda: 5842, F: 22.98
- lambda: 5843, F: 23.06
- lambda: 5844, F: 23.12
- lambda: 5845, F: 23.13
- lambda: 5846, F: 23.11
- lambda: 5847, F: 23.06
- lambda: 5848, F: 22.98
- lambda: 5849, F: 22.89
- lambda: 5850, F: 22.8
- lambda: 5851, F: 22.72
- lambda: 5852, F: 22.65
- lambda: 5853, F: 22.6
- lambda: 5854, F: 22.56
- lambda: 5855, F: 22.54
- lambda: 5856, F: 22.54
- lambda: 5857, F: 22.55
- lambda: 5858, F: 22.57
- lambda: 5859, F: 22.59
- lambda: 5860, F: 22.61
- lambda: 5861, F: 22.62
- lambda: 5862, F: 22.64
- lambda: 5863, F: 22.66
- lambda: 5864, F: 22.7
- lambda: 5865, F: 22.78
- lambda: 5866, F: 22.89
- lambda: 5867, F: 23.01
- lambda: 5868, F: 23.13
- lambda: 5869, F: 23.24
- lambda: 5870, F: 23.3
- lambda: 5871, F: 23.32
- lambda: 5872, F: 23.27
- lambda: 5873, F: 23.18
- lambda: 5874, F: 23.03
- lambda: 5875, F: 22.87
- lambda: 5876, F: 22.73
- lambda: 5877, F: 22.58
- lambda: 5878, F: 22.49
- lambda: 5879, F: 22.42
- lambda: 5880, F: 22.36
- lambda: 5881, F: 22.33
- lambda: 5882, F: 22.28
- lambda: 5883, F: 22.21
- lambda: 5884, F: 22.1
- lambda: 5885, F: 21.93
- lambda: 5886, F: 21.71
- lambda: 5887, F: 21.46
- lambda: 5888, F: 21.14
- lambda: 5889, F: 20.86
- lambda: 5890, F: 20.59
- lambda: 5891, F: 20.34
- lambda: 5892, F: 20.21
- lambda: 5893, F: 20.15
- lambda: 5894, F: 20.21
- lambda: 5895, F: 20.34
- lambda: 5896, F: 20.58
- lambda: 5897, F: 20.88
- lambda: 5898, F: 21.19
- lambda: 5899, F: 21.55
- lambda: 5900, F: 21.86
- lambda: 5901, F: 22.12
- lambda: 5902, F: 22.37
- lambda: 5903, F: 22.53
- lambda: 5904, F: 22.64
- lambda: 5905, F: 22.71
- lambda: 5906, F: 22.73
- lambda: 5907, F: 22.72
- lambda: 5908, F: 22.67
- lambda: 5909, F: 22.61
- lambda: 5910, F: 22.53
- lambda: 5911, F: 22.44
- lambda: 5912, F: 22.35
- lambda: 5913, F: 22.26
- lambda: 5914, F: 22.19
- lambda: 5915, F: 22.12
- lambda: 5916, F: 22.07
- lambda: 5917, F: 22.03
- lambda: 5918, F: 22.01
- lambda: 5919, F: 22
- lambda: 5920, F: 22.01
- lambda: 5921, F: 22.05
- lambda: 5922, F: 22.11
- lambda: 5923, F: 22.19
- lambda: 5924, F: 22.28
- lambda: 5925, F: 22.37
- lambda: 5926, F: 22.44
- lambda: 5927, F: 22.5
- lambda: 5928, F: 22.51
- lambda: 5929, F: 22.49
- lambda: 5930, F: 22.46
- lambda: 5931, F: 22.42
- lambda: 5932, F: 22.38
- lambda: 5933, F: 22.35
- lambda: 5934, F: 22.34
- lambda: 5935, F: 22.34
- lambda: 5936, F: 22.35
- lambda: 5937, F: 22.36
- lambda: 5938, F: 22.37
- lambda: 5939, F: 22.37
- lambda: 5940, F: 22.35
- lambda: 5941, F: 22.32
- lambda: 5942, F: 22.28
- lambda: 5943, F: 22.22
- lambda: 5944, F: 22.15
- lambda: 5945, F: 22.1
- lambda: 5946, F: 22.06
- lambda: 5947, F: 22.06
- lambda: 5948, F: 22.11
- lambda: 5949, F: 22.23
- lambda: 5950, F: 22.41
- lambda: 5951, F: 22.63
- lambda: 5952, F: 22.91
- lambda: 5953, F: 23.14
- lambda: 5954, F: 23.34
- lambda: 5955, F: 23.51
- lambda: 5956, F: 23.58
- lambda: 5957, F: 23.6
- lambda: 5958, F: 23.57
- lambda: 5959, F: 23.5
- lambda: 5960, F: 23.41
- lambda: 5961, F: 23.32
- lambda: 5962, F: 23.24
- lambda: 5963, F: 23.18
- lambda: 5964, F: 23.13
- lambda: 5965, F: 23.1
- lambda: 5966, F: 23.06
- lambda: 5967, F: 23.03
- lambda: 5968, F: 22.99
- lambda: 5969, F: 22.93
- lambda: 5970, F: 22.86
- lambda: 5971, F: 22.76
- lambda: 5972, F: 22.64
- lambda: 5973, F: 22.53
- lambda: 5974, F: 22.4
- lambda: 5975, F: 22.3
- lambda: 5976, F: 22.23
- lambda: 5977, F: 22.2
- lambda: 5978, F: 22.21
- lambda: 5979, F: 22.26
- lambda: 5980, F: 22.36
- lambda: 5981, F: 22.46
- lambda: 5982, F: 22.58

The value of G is -22.1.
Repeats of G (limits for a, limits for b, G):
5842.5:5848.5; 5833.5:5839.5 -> -23.2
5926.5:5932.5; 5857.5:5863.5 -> -22.6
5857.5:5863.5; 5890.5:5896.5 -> -20.6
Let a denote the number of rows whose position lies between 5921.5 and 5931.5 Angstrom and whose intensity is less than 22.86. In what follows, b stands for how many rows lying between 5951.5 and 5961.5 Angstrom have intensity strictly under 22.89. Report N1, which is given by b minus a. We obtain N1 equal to -10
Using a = 10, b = 0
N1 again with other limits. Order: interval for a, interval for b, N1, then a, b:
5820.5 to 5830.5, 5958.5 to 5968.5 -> 0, 0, 0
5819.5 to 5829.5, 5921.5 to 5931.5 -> 10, 0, 10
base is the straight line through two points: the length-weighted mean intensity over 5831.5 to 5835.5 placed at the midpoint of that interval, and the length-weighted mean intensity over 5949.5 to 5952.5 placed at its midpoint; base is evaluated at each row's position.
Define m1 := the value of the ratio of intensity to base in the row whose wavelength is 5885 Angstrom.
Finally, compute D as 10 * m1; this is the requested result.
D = 9.5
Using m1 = 0.95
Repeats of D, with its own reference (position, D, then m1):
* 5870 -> 10.1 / 1.01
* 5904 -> 9.9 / 0.99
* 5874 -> 10.0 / 1.00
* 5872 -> 10.1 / 1.01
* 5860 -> 9.8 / 0.98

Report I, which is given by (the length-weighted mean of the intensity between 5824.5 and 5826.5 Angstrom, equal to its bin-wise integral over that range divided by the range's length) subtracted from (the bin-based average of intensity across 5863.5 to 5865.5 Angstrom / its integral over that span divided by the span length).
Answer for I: -1.2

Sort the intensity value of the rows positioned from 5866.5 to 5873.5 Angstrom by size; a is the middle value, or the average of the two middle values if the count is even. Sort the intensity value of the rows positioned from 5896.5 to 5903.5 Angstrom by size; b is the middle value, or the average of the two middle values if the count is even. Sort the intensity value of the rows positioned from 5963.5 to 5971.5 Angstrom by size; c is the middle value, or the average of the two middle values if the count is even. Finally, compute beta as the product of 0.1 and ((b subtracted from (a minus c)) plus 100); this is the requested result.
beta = 7.84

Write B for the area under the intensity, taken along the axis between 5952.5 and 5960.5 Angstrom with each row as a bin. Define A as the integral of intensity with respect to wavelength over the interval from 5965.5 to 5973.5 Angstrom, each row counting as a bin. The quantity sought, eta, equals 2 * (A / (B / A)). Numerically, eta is 356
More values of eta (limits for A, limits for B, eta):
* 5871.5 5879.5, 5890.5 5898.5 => 407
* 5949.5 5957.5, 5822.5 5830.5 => 359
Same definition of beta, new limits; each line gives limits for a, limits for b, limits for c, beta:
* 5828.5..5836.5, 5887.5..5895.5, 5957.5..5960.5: 7.96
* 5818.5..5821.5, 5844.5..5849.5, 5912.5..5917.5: 7.87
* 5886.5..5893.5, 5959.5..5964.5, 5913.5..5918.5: 7.53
